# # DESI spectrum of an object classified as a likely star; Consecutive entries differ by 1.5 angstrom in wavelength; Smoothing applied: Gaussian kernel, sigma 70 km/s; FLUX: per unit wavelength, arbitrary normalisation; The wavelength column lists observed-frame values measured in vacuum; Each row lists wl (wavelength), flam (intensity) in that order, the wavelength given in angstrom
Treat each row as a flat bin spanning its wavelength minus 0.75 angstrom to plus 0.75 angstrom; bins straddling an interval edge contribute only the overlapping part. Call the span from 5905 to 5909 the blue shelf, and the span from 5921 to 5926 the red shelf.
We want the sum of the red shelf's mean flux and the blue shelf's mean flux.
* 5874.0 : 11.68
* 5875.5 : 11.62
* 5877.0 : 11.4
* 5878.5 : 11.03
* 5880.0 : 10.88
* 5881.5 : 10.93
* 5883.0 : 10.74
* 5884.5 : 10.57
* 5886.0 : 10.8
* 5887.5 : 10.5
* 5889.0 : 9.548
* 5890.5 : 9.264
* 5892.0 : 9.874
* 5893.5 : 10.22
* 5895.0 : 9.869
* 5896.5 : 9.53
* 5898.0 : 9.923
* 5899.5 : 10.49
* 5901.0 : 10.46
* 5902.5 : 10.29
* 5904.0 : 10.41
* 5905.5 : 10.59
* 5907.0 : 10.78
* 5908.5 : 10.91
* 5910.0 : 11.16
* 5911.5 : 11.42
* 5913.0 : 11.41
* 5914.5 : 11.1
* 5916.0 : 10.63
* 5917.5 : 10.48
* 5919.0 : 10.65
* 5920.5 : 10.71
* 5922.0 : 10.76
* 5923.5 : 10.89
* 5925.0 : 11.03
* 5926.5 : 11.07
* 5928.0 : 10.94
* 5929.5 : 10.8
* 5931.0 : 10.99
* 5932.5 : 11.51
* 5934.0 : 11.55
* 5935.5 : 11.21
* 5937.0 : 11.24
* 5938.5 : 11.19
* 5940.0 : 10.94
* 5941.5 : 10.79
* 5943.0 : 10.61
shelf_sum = 21.65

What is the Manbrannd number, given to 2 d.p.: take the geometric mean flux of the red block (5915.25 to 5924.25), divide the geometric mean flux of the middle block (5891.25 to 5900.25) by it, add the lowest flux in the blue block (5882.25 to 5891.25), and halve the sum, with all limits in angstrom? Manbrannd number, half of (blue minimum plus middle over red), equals 5.10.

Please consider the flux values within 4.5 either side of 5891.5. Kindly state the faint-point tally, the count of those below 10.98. 6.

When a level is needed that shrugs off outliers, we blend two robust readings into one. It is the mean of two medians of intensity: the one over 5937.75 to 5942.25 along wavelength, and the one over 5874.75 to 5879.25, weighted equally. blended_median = 11.17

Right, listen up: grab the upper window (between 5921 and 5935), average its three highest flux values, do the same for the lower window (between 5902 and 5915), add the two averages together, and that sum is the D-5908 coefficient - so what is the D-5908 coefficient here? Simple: 22.7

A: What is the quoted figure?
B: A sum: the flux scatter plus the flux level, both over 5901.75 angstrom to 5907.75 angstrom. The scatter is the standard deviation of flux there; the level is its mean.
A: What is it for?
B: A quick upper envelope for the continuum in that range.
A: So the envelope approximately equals 10.7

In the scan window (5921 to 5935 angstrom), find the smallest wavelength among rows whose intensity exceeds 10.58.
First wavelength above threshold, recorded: 5922.0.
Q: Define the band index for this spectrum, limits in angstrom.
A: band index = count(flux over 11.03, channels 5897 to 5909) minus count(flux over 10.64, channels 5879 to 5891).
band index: -4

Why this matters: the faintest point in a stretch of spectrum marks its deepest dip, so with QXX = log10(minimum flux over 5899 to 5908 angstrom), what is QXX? 1.01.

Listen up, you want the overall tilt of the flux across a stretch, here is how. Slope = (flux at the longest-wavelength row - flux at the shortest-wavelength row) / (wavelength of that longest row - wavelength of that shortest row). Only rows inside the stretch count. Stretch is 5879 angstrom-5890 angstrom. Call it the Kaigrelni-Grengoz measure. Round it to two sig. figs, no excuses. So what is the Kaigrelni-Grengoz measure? -0.15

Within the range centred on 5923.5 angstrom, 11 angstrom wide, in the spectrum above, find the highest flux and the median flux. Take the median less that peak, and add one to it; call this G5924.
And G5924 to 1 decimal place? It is 0.8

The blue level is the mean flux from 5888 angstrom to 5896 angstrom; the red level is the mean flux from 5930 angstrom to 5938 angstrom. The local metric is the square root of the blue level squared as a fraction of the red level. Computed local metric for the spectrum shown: 2.9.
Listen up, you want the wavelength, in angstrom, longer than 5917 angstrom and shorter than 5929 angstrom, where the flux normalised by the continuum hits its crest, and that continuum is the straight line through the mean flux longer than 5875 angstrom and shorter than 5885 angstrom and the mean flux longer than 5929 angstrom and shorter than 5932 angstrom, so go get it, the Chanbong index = 5926.5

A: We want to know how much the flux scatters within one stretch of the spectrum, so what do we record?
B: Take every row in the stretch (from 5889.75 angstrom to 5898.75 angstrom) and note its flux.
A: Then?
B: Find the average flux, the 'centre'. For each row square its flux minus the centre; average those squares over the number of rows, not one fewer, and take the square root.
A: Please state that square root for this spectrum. 0.305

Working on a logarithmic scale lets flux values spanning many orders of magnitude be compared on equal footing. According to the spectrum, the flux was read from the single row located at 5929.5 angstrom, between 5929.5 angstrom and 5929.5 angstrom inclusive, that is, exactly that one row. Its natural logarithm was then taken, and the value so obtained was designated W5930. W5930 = 2.38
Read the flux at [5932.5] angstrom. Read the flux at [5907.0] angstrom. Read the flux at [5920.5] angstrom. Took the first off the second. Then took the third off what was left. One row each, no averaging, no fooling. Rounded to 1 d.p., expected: -11.4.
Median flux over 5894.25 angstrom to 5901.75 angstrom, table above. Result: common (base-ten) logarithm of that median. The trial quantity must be 1.00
